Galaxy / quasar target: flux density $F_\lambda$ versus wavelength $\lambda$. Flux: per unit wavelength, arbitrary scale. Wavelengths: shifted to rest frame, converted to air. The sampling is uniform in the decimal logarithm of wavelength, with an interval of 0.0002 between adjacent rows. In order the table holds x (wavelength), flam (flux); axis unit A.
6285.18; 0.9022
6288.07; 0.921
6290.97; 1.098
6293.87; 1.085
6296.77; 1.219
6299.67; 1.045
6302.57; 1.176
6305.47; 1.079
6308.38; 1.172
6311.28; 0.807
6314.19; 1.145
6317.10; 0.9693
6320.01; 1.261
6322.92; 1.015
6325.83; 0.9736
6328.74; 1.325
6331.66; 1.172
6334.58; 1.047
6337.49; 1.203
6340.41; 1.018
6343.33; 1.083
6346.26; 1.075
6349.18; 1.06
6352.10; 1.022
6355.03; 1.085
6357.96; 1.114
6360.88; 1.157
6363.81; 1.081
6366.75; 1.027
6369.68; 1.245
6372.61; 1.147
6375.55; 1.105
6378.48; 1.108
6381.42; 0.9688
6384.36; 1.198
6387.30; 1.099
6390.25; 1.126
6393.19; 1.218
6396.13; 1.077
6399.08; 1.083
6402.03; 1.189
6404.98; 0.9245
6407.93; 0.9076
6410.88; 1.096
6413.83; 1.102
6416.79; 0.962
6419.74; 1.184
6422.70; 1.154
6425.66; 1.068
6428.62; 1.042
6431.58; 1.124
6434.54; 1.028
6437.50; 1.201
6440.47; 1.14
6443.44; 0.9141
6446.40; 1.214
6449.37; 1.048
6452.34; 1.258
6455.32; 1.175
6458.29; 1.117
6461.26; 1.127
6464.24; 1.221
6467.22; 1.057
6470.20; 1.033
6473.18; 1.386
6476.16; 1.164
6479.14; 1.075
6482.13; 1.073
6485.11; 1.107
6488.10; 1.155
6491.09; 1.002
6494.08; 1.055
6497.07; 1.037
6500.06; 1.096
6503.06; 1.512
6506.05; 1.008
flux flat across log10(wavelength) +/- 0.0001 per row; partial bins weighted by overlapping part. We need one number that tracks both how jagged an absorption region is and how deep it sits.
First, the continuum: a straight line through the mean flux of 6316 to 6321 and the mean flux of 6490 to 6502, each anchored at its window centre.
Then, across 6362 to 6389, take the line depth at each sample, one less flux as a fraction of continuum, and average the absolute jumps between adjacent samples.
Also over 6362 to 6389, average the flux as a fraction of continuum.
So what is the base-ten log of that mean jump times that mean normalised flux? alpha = -0.99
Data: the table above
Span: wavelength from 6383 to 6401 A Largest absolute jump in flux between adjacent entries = 0.14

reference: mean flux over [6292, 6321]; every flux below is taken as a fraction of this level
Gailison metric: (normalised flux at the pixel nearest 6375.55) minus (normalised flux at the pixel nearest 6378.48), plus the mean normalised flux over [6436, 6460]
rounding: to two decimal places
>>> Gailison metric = 1.03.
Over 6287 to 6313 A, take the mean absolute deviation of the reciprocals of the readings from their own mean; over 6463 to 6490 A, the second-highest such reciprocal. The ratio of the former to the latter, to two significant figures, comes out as 0.10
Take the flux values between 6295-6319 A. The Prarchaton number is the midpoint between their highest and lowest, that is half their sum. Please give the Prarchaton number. 1.013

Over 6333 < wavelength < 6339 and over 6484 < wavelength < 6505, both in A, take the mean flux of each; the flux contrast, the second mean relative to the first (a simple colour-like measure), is 1.01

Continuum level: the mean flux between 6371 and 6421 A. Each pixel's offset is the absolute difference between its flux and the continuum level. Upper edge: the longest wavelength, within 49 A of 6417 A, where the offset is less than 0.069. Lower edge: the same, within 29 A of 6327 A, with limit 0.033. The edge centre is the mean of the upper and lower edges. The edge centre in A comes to 6408.1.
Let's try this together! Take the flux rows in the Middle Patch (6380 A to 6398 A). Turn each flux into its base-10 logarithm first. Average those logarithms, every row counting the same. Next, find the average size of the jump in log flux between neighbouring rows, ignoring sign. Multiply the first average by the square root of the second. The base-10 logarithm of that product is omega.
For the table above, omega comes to -2.01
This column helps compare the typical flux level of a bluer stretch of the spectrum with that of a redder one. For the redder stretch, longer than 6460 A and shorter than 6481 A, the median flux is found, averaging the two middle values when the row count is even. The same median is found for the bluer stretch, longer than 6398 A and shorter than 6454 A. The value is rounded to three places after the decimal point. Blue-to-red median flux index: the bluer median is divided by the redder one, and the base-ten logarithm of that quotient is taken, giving -0.012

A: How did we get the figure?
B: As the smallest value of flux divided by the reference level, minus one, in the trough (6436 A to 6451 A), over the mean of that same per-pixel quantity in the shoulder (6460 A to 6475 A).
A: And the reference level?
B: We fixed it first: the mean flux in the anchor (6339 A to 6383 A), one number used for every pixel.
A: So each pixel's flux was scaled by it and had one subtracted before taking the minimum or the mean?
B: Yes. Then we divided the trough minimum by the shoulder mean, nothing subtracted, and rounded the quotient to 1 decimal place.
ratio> -2.2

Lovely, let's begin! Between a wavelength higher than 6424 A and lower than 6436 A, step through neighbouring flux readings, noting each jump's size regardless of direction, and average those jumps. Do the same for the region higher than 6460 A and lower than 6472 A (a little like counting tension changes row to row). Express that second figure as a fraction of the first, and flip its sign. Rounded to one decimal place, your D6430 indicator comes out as -1.4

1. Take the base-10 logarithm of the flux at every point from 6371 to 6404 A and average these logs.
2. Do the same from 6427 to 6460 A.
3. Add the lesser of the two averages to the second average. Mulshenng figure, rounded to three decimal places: 0.091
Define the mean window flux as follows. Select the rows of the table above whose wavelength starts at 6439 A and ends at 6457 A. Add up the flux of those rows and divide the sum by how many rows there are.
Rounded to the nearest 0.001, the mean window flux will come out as 1.125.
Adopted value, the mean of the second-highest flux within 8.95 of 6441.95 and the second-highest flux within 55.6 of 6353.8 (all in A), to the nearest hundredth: 1.23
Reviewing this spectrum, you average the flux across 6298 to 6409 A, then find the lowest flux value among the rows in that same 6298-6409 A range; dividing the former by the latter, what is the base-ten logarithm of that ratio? 0.13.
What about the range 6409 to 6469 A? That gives 0.08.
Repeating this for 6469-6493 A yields 0.05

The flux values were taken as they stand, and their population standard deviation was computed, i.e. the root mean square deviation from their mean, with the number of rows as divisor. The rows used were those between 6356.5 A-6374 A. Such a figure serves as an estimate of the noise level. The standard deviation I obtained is 0.068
